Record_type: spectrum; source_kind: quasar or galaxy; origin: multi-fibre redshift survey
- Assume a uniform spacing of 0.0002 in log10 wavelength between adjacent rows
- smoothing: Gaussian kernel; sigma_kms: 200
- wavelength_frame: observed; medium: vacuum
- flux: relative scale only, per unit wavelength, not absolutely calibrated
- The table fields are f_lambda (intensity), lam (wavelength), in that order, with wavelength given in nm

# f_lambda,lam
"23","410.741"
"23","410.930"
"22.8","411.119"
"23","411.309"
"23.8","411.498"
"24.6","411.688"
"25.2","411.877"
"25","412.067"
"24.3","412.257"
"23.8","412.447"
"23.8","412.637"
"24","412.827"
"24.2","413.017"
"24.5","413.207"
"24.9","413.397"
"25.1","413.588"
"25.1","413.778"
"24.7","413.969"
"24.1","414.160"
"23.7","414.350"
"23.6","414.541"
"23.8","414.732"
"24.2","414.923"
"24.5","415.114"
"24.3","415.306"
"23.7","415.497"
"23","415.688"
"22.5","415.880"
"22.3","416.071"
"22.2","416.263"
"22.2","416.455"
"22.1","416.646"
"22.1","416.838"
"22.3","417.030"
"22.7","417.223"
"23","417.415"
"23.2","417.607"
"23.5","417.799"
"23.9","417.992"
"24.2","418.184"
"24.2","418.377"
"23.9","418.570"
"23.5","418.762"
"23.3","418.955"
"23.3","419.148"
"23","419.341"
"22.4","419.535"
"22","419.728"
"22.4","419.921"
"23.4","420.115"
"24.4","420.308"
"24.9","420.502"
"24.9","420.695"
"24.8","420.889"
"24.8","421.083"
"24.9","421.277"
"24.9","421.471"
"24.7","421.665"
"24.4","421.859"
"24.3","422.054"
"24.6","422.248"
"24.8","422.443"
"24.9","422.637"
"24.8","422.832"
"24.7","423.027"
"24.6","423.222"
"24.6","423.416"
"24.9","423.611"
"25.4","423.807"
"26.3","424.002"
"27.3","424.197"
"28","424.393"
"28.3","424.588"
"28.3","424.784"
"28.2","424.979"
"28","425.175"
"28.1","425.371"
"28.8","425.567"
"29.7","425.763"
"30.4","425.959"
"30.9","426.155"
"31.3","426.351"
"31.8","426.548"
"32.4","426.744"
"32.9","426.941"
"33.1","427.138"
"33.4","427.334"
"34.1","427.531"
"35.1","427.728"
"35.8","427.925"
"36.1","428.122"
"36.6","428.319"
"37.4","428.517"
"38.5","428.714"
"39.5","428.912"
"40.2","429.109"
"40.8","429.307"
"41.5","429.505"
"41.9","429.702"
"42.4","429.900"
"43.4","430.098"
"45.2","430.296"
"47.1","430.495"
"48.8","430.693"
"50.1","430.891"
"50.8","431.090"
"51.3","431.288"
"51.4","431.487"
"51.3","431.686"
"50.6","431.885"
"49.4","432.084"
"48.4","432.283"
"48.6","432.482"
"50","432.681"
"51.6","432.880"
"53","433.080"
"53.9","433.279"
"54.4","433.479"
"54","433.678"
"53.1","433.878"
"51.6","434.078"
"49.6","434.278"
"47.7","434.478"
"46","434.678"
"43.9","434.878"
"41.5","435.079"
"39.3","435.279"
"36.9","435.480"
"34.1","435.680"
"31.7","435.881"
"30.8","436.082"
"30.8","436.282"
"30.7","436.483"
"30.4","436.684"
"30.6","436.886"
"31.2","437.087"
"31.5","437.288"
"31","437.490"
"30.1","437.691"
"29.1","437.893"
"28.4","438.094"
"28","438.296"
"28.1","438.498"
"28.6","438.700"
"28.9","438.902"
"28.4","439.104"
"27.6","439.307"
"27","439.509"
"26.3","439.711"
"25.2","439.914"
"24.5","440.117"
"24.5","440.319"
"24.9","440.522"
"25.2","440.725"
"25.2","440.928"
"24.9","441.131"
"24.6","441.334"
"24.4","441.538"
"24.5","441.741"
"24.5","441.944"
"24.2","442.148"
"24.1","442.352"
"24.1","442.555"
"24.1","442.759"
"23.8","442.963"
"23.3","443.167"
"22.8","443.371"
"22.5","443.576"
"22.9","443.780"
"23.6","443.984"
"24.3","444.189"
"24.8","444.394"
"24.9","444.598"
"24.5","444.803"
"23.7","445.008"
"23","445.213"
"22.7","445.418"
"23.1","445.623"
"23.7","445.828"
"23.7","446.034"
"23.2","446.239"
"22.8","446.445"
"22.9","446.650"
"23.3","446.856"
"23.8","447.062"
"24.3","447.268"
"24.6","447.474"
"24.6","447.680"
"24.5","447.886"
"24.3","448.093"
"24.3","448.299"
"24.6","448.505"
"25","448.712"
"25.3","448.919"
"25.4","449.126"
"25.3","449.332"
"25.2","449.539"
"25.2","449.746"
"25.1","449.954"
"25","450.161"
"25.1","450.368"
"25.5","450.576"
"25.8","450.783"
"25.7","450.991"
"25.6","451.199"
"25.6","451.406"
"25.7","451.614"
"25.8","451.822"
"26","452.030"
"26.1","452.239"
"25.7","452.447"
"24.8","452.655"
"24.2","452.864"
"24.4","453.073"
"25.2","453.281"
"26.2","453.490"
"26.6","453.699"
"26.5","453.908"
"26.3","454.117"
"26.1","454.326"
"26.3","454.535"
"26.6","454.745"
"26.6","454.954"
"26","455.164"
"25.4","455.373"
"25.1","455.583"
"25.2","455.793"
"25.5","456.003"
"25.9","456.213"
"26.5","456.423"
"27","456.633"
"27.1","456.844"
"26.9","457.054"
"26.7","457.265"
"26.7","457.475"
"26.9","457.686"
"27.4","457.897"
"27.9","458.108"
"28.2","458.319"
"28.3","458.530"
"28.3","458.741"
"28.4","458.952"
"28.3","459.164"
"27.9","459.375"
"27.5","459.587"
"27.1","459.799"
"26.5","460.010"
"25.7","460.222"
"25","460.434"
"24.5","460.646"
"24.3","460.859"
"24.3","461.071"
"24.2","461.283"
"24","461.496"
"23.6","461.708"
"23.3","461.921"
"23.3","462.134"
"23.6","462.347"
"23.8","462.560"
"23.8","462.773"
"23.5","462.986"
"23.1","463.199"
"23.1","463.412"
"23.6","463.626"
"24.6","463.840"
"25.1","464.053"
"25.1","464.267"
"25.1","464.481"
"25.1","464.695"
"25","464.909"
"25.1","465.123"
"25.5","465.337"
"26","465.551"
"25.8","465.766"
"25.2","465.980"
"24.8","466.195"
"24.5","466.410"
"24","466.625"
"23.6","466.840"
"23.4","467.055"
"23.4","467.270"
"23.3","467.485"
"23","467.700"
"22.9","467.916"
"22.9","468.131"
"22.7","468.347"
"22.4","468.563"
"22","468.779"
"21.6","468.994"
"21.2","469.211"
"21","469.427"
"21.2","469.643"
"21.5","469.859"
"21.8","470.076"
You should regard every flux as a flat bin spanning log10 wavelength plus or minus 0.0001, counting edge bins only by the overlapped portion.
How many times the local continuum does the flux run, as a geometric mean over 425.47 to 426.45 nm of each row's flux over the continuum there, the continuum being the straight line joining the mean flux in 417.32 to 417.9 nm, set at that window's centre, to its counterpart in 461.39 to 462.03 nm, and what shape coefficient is 1.30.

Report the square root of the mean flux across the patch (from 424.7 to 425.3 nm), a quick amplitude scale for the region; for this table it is 5.3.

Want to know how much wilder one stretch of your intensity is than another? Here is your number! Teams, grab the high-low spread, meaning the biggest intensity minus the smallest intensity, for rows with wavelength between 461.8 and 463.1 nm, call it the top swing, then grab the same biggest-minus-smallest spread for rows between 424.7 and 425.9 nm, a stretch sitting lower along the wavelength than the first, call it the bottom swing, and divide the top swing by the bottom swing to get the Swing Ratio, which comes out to 0.29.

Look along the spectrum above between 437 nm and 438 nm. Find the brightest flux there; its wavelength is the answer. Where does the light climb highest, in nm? 437.288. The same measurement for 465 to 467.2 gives 465.551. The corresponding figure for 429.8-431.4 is 431.288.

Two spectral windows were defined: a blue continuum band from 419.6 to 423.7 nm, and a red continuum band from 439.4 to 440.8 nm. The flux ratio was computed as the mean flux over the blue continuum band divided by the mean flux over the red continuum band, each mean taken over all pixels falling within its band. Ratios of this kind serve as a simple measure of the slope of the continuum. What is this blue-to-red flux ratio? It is 0.96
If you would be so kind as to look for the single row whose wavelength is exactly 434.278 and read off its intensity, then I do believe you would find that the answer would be 49.6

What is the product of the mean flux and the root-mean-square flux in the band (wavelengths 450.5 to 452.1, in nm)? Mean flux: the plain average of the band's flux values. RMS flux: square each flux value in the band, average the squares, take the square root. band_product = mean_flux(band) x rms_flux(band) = 661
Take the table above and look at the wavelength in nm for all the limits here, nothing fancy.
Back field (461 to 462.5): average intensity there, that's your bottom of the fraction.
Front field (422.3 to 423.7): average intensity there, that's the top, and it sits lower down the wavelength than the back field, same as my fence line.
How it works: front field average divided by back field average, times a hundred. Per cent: 104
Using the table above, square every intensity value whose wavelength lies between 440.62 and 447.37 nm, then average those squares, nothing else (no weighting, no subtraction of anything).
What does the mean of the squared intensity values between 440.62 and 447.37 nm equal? 570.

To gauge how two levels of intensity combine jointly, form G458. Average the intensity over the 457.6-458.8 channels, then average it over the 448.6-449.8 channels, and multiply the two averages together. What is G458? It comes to 702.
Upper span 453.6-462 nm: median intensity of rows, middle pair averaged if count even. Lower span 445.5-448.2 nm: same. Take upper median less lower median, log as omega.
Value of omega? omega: 3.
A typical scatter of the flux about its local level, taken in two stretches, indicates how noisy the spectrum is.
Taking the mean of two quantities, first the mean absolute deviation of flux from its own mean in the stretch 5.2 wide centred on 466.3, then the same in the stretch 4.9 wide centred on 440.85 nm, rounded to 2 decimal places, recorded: 1.22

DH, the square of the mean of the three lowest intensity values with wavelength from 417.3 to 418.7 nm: 540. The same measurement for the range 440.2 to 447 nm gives 514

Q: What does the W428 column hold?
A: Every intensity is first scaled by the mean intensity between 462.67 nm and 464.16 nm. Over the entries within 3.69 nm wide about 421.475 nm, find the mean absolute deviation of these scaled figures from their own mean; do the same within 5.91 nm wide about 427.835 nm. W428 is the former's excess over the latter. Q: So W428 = -0.18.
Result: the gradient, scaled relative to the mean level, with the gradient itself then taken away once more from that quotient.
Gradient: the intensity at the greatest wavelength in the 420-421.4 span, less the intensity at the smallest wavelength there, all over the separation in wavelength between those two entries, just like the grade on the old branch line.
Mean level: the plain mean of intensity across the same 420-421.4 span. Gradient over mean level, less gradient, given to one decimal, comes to -1.2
